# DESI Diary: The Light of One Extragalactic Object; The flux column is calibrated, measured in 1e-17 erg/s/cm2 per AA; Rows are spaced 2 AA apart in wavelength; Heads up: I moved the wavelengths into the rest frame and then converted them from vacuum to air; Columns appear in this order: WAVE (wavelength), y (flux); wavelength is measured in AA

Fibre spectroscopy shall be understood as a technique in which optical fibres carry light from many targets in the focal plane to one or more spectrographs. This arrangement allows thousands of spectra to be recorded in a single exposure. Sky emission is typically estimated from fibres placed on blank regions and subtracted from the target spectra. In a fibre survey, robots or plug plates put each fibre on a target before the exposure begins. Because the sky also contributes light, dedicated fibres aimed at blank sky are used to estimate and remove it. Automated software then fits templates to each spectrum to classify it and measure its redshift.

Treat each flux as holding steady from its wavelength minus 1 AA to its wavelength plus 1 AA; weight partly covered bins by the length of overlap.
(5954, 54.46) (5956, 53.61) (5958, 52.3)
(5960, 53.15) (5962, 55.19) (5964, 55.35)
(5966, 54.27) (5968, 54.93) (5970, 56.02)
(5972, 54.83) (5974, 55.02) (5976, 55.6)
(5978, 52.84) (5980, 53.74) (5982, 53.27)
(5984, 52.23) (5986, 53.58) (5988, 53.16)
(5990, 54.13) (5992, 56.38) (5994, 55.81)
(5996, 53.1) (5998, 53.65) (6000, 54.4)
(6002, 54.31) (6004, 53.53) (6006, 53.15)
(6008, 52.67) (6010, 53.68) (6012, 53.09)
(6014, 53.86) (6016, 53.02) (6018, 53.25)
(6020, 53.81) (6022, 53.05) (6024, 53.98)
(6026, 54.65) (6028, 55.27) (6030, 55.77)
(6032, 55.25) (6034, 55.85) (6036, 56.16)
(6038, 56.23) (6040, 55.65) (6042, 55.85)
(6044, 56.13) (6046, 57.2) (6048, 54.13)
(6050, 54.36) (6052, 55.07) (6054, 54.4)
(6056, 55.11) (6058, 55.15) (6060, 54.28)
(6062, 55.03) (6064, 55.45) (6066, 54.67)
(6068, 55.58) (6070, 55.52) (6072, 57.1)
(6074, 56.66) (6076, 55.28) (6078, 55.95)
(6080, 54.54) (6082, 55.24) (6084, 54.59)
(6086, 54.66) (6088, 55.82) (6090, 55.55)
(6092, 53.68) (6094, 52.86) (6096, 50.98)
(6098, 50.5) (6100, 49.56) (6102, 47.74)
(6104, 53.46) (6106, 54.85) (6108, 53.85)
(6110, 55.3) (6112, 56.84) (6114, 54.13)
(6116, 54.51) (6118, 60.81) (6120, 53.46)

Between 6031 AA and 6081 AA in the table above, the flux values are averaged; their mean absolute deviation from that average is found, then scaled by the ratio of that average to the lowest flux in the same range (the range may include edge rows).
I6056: 0.68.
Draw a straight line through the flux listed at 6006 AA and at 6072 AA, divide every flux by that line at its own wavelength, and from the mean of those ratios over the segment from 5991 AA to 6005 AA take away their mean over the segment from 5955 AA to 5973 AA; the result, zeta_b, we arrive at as -0.040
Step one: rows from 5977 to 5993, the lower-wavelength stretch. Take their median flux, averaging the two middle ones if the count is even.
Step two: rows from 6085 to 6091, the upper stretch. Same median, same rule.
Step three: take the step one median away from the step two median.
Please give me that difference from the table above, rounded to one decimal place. 2.1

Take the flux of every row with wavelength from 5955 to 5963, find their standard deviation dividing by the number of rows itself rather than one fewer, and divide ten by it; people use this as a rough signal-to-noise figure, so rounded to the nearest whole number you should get 10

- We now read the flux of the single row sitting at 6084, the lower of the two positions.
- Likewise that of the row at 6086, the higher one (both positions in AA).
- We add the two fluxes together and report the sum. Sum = 109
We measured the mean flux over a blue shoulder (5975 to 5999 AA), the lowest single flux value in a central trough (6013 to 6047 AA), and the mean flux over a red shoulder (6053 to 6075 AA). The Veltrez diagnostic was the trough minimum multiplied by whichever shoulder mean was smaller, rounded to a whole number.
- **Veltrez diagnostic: 2861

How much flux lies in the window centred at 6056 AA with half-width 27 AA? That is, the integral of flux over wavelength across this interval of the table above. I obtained 2995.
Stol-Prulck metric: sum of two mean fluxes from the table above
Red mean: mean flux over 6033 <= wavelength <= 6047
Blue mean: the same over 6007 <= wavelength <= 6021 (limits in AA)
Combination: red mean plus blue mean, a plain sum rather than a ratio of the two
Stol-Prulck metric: 109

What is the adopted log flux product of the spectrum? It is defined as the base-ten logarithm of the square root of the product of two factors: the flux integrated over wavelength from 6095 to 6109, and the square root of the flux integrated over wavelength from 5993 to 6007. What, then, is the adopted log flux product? 2.149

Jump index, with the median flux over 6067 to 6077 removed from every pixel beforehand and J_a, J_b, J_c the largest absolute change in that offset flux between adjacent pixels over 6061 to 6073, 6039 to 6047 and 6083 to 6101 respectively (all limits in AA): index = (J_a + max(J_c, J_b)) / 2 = 1.7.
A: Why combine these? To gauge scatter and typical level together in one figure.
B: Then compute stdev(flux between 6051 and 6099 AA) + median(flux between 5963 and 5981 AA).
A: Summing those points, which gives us 56.4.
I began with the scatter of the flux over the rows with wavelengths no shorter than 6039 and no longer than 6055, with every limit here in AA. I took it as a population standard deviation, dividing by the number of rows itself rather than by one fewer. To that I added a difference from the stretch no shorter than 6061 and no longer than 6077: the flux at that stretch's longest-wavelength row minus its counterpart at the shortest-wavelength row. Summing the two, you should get 1.2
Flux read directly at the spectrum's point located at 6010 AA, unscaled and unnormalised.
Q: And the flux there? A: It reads 53.68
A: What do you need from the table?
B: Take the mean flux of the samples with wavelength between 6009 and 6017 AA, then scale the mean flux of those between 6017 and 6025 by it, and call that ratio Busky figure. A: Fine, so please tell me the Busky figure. 1.00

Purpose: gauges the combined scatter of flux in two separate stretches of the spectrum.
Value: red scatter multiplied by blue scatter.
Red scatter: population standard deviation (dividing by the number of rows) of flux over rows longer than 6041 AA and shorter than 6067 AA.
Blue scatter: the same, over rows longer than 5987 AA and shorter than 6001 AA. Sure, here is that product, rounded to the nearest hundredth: 0.98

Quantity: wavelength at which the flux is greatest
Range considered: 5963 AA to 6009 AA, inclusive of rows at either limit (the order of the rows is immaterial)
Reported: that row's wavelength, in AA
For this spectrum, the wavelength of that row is 5992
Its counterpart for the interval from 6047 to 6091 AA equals 6072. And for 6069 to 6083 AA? 6072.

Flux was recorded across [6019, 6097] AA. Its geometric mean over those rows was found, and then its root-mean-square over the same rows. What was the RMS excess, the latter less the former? 0.025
